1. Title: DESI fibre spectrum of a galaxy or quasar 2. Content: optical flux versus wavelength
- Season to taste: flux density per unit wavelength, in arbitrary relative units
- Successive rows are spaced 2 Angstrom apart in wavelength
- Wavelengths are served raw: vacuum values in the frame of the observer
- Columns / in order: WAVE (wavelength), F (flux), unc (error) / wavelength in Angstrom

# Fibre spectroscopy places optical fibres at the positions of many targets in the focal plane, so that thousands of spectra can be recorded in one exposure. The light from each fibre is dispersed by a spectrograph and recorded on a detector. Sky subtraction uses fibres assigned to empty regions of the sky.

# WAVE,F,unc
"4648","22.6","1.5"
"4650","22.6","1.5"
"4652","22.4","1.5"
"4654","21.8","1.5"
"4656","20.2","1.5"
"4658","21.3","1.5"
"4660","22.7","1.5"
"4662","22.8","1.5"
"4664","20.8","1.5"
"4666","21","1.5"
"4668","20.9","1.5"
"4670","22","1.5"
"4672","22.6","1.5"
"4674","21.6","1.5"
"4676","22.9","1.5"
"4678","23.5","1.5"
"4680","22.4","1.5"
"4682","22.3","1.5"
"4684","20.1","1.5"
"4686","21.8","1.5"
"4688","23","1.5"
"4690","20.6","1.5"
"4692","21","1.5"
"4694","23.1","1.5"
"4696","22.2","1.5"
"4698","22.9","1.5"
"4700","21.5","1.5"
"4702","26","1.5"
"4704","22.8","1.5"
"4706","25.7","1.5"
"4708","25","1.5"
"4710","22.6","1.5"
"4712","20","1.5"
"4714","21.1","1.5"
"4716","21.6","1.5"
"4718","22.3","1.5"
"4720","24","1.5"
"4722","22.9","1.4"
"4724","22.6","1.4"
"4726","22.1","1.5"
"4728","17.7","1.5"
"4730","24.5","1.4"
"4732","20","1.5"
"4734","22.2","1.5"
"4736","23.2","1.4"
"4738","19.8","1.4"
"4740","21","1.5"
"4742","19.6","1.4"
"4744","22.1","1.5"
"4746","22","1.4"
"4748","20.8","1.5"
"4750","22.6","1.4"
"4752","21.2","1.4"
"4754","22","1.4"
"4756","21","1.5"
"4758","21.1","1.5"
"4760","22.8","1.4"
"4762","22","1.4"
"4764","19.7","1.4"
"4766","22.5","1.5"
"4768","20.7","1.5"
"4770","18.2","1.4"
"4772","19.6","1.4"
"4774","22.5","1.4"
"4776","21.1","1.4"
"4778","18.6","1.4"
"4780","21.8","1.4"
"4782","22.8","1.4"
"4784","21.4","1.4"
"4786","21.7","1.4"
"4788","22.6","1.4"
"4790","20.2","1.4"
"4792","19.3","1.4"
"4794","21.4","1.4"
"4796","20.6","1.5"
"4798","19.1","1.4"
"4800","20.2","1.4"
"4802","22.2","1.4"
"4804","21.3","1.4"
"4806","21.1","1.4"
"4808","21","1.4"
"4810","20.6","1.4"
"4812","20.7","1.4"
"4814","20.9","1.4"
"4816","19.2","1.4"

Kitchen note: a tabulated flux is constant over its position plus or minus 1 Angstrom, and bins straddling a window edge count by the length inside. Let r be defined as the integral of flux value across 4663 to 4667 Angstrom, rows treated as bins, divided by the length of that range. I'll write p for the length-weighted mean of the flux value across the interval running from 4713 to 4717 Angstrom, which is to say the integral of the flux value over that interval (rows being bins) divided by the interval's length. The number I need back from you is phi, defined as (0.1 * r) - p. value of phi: -19.3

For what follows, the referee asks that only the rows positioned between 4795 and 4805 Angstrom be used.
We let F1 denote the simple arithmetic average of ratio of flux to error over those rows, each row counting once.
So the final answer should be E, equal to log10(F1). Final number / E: 1.16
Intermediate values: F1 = 14.6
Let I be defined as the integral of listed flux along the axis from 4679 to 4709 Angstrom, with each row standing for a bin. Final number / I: 681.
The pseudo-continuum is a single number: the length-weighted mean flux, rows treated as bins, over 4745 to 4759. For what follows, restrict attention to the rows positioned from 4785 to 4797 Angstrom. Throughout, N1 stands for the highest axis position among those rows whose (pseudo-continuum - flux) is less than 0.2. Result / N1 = 4794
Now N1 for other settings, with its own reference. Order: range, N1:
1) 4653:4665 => 4662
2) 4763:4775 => 4774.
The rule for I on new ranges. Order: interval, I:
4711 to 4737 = 568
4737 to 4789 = 1102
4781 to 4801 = 419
